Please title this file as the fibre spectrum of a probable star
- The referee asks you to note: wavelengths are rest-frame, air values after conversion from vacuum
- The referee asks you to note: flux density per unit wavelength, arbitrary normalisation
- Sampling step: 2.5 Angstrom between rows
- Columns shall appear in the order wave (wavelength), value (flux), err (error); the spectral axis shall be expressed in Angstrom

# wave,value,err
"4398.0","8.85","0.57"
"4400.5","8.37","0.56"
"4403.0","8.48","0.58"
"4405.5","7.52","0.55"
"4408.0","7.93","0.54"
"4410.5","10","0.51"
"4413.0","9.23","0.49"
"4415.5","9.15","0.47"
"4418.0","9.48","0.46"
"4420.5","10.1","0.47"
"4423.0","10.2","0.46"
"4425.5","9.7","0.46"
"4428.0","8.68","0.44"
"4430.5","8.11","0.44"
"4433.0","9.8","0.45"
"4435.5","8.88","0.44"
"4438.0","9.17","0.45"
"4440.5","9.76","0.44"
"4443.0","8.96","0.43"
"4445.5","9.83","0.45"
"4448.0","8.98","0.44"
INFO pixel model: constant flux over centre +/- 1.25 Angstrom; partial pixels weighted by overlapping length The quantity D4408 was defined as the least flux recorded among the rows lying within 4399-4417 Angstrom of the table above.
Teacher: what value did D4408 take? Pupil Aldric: 7.52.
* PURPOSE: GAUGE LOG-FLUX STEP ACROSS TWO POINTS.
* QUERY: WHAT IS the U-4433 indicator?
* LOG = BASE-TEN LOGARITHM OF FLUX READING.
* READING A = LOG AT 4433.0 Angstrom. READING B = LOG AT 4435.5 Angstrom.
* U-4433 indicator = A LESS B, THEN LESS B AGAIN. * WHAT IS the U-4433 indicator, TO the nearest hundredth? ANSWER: -0.91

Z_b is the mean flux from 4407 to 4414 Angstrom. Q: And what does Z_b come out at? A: 9.1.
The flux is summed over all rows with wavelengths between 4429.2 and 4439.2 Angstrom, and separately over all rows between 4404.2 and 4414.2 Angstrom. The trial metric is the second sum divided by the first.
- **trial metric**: 0.96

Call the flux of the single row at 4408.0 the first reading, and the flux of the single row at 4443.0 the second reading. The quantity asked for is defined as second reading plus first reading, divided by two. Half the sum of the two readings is 8.4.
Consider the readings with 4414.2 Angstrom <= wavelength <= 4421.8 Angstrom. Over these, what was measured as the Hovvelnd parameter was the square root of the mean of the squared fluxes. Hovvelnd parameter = 9.6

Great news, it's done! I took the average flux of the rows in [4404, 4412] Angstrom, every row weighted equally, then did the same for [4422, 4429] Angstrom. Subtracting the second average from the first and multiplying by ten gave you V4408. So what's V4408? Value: -10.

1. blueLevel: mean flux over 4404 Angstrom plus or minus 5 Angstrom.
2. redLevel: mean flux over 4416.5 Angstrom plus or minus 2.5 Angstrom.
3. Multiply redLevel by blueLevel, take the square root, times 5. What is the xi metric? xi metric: 43.4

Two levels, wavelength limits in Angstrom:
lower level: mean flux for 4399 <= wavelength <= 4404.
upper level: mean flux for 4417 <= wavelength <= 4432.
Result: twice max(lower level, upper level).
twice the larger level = 18.8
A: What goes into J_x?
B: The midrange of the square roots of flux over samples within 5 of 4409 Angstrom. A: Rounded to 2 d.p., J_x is 2.95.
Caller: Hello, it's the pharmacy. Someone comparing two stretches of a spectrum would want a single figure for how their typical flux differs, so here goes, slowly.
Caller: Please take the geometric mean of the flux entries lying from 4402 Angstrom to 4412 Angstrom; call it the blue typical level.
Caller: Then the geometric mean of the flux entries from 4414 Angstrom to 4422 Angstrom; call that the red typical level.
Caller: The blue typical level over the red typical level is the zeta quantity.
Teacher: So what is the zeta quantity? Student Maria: 0.88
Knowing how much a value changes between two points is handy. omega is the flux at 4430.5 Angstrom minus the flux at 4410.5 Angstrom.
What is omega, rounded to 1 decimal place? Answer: -1.9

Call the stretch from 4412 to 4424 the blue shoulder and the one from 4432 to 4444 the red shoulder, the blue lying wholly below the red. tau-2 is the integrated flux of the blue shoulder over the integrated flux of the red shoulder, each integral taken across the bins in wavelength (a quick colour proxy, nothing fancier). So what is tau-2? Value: 1.03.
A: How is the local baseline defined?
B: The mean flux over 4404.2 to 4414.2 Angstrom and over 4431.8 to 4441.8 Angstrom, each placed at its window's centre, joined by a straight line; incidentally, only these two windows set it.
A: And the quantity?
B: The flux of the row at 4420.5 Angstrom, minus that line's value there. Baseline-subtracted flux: 1.1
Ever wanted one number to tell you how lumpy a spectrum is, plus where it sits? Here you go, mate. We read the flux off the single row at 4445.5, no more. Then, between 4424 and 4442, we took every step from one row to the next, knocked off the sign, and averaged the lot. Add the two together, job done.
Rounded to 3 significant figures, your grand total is 10.7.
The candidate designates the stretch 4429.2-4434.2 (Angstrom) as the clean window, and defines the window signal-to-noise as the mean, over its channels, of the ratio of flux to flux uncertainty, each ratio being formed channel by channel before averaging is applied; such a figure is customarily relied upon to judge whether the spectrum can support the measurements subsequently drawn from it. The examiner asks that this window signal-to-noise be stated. 20.1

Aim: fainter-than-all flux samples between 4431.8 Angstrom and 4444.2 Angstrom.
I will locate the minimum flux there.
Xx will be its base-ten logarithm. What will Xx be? 0.95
